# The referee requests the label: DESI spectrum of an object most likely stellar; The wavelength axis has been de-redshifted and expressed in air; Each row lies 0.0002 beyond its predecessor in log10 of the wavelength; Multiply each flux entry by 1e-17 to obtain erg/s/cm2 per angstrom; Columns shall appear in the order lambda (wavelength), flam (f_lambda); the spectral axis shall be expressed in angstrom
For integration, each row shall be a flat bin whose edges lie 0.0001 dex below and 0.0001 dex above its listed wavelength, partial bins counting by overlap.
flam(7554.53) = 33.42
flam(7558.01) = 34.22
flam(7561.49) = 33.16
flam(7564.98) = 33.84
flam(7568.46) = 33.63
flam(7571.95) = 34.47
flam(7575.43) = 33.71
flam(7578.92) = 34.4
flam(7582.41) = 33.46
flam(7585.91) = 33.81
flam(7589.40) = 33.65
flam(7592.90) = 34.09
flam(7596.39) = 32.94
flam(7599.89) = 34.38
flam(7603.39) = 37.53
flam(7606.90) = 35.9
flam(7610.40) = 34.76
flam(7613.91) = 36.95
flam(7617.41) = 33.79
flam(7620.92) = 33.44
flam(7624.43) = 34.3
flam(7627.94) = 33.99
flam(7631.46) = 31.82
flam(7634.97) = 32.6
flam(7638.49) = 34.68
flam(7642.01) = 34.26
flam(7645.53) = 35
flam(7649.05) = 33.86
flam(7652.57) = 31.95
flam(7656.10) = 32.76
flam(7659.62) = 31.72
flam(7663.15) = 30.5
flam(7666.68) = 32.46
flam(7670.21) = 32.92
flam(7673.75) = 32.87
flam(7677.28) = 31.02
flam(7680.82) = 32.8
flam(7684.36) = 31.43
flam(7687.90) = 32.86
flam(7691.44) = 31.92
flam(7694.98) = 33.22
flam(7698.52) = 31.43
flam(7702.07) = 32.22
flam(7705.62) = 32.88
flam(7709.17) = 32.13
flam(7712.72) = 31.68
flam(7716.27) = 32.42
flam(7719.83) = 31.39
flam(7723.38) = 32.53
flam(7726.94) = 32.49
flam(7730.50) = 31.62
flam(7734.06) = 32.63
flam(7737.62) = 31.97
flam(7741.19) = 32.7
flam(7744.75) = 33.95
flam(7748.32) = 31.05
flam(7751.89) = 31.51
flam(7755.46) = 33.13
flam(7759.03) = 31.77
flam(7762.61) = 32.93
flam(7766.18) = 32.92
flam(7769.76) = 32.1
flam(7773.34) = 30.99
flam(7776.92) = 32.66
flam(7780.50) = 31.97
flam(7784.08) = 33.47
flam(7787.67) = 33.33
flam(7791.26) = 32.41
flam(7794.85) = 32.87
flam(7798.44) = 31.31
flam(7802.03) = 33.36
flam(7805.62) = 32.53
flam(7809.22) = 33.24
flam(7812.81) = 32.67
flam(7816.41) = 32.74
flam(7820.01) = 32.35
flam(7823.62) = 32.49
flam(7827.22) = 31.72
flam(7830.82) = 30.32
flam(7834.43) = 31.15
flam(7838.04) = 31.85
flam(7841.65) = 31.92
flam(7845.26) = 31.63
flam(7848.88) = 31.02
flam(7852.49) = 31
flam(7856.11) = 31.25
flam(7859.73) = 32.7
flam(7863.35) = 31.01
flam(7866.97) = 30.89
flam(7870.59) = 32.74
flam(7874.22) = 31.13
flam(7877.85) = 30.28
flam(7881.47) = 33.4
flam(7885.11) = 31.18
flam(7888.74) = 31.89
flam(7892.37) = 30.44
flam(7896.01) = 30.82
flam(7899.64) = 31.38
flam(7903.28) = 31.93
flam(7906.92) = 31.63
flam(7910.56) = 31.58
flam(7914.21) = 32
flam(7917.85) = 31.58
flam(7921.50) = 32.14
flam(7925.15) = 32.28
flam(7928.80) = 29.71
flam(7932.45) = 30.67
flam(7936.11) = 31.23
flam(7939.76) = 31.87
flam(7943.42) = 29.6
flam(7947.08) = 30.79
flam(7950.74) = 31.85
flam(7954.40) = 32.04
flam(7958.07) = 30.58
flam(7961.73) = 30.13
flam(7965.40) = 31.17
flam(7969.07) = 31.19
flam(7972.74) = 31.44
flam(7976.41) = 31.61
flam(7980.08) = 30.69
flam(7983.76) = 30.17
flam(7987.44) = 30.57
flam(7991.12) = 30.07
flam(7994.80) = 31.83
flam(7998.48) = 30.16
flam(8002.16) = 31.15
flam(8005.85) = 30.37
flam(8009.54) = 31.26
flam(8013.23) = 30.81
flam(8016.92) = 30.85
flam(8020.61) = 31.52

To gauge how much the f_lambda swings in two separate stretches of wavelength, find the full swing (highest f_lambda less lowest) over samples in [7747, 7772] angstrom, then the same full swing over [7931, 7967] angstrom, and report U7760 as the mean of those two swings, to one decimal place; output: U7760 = 2.3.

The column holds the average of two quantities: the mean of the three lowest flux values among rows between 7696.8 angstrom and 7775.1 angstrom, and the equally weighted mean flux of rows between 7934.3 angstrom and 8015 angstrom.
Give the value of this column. 31.0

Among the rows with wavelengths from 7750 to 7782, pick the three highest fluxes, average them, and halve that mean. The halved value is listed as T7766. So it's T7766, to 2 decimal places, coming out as 16.50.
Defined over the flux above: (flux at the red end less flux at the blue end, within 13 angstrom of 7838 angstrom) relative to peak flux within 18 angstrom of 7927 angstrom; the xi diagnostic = -0.022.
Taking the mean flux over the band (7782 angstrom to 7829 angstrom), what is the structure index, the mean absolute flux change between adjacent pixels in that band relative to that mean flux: 0.0220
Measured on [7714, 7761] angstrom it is 0.0338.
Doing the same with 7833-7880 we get 0.0252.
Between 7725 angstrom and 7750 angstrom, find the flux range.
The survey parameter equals 2.9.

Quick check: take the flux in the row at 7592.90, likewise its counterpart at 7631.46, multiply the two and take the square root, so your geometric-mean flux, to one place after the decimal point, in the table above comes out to 32.9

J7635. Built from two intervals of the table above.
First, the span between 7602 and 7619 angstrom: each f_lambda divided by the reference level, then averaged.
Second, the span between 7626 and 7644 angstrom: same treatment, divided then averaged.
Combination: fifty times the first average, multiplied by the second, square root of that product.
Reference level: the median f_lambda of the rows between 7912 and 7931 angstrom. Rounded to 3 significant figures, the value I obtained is 7.65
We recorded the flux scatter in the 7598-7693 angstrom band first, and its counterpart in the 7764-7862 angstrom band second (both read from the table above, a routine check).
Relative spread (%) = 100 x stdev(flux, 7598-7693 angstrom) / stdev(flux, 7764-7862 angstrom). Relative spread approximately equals 200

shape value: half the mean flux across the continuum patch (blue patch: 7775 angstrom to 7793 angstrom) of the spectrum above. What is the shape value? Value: 16.4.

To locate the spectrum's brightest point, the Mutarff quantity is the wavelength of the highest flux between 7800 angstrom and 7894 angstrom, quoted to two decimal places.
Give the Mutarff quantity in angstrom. 7881.47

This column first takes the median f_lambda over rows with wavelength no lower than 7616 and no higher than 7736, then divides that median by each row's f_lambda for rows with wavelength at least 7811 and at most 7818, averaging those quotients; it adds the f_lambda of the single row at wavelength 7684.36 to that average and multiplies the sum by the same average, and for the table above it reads 32.3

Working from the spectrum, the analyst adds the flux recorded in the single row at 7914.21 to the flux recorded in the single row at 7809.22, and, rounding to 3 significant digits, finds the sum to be 65.2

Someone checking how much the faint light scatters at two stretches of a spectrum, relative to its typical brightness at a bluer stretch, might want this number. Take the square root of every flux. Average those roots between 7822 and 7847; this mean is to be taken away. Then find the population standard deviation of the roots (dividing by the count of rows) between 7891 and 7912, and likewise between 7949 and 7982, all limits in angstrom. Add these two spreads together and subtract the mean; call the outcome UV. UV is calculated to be -5.52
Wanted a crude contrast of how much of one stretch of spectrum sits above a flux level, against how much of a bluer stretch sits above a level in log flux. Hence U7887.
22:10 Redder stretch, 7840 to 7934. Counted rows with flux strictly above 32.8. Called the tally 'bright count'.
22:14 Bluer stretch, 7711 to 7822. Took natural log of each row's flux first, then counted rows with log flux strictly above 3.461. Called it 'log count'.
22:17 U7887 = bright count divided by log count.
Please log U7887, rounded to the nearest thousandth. 0.043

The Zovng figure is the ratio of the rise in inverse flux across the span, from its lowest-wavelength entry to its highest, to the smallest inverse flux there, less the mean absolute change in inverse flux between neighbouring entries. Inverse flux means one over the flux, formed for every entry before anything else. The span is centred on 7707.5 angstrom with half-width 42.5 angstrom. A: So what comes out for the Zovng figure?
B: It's 0.046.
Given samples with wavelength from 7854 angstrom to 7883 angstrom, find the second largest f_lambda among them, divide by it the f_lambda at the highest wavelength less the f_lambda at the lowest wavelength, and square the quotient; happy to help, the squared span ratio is 0.0043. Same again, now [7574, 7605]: 0.0123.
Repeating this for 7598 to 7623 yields 0.0006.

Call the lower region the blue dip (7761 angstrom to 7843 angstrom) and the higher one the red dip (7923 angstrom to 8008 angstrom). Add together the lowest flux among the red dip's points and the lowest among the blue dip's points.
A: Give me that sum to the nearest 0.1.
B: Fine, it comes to 59.9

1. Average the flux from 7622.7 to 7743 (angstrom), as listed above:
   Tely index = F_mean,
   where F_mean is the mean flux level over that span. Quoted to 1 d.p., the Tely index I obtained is 32.6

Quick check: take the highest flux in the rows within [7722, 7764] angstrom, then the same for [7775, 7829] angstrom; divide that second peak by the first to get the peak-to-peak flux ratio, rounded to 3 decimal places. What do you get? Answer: 0.986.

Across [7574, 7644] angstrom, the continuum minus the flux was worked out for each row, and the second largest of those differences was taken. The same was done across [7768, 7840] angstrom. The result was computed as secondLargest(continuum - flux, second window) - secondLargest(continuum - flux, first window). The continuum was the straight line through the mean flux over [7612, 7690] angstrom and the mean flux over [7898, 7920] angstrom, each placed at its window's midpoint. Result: 0.86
